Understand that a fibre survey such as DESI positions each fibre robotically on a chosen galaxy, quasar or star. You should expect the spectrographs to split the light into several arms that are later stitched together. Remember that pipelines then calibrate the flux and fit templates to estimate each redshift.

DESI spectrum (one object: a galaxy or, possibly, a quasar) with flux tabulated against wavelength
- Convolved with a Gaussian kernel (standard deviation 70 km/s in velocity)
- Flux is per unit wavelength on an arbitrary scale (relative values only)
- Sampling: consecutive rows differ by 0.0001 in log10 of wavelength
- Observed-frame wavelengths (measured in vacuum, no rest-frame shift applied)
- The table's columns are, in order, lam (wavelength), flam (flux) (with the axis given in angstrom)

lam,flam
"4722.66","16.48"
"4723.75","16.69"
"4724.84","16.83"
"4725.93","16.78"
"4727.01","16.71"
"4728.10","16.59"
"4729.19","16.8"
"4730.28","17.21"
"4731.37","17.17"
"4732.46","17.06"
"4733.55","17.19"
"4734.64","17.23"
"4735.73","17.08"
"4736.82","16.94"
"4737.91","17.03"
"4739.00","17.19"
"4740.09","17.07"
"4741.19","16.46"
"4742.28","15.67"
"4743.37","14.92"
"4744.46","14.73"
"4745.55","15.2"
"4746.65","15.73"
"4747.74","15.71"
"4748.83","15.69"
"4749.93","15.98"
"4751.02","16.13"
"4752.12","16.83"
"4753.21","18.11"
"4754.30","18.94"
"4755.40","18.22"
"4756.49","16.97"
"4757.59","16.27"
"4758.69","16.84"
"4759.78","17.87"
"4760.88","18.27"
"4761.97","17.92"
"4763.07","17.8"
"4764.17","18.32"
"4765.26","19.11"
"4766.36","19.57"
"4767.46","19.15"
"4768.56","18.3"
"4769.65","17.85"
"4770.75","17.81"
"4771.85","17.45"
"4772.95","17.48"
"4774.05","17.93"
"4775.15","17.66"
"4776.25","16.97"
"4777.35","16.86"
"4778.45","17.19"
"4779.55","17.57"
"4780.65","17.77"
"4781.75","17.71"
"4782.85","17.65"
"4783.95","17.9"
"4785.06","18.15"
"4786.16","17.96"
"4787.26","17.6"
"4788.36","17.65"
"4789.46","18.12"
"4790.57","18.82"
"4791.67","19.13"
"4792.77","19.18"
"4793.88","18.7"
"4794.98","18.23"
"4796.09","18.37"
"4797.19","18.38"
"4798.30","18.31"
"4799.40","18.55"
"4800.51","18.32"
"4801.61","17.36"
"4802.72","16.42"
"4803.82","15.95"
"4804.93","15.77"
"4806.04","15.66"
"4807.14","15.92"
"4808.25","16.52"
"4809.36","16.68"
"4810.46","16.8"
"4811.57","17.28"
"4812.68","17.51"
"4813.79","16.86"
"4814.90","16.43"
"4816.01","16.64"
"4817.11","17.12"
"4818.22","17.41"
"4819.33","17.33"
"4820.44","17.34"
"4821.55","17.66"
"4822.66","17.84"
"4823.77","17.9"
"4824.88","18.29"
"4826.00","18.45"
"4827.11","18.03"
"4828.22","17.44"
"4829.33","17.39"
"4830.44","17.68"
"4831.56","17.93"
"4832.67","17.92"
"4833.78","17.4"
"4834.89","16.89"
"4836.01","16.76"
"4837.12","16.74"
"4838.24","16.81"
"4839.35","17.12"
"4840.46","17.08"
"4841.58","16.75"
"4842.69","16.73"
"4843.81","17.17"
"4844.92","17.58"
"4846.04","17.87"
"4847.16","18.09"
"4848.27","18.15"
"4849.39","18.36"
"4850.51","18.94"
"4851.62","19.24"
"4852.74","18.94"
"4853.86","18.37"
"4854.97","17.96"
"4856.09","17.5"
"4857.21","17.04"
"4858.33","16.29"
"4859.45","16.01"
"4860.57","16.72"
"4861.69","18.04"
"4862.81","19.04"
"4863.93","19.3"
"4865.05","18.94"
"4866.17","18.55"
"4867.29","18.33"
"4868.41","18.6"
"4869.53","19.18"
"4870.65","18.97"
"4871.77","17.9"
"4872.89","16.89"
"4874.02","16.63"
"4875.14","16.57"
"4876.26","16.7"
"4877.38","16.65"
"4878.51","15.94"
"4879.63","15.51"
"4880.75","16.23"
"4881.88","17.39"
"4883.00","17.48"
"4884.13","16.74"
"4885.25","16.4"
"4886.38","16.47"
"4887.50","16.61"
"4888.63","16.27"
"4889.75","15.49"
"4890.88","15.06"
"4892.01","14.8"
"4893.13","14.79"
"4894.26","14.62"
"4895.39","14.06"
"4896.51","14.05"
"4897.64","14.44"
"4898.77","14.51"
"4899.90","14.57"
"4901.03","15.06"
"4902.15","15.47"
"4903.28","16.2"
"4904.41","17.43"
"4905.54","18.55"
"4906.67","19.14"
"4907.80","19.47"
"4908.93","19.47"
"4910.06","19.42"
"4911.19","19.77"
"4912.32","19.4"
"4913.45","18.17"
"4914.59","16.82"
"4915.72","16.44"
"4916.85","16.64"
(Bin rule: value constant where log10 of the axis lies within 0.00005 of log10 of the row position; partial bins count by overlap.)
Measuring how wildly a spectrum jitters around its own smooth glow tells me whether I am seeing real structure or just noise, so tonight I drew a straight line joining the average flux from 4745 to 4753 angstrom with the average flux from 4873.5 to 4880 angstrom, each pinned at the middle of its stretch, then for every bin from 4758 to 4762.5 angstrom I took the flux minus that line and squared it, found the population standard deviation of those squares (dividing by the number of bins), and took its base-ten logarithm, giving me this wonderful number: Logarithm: 0.2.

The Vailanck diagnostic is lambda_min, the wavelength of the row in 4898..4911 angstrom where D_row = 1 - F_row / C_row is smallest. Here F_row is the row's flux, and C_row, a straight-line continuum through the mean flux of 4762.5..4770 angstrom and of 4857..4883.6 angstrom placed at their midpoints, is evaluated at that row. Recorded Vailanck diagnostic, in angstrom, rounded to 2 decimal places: 4908.93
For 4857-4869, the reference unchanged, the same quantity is 4863.93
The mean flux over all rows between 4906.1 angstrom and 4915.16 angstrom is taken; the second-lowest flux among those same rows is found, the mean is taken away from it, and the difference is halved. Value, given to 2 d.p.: -0.39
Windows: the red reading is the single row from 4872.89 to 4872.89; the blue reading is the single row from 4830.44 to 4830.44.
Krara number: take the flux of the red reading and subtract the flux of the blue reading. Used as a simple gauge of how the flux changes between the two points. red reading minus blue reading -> -1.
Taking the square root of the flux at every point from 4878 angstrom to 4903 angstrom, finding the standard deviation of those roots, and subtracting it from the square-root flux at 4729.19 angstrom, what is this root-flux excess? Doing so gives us 3.97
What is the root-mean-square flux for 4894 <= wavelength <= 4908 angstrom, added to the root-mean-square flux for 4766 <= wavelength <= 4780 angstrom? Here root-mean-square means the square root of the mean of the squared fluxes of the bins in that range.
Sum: 33.9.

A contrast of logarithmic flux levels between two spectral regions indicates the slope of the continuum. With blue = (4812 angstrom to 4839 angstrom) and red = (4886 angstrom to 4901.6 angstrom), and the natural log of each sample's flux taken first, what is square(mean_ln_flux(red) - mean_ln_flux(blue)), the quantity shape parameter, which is 0.021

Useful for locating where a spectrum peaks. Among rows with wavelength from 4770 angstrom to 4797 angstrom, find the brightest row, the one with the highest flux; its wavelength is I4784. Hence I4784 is 4792.77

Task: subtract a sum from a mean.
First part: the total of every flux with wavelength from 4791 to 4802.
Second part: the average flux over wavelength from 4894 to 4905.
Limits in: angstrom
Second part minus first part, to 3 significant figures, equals -169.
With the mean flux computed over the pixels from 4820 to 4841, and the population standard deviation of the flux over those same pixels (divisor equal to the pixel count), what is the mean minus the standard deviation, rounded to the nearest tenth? 17.0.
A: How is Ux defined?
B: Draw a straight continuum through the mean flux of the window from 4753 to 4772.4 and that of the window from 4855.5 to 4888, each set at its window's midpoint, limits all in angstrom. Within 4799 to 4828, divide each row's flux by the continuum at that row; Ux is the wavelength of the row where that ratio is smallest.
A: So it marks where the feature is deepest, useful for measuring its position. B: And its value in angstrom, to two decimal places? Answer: 4806.04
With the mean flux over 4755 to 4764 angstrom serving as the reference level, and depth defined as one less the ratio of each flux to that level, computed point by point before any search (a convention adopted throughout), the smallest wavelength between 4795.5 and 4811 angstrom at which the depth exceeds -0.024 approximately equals 4801.61 angstrom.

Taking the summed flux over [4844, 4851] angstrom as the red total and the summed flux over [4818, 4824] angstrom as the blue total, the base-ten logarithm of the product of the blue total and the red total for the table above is 4.061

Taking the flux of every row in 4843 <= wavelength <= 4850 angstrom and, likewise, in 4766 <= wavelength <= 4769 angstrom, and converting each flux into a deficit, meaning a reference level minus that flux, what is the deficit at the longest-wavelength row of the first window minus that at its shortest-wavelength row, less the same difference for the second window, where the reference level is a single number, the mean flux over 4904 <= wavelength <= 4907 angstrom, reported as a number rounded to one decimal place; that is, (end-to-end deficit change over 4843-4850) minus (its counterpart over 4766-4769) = -2.5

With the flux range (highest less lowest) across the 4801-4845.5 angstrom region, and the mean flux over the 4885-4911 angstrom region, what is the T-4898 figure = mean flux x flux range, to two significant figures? 45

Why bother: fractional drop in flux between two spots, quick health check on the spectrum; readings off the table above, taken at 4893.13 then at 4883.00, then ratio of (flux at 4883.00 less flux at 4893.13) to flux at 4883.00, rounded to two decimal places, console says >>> 0.15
